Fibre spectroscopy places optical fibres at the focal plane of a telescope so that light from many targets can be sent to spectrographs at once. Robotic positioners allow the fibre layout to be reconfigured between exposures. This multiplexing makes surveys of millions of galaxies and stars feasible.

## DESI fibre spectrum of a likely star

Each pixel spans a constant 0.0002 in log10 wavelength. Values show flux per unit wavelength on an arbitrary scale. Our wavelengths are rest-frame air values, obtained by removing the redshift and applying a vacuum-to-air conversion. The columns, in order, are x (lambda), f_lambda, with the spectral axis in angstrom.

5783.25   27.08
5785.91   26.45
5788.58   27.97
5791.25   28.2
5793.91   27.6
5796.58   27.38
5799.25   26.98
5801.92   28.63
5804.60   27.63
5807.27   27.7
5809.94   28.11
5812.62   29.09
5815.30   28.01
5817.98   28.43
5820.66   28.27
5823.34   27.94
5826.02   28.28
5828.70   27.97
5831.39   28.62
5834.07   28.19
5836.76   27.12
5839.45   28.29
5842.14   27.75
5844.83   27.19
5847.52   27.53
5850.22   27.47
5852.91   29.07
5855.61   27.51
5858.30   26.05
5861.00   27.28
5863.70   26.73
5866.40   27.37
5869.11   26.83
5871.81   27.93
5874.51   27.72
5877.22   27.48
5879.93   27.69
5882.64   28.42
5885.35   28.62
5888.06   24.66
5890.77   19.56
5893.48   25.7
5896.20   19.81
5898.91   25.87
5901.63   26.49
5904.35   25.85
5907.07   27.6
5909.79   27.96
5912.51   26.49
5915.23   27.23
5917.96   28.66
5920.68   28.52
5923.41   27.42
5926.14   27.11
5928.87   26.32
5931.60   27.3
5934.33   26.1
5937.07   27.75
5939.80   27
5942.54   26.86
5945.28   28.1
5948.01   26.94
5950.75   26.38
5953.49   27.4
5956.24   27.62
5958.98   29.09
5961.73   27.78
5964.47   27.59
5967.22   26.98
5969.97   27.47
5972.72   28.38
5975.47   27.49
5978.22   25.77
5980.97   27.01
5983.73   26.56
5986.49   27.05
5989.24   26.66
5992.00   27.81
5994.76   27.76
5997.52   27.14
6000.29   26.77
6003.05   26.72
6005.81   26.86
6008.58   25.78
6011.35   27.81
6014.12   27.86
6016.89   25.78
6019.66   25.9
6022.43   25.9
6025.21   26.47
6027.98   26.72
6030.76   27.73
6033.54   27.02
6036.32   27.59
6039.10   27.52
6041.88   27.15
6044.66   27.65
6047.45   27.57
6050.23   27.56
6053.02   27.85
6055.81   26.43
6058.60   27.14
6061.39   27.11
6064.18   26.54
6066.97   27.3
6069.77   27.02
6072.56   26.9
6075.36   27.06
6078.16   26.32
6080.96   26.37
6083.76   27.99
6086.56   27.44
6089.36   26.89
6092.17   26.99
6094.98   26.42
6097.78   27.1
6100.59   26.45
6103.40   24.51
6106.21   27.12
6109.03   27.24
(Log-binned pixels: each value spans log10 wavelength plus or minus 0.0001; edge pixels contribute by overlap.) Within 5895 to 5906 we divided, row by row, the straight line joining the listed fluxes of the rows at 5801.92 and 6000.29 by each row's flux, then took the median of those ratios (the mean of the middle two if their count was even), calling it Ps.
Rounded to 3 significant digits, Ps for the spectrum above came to 1.07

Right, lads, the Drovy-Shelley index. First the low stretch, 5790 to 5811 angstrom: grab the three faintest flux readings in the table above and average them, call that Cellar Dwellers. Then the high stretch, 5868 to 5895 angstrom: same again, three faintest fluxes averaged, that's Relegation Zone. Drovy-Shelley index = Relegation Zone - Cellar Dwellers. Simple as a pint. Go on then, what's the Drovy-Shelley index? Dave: -4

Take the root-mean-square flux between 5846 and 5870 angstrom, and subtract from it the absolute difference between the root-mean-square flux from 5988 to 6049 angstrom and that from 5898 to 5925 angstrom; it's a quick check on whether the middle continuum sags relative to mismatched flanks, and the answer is 27.1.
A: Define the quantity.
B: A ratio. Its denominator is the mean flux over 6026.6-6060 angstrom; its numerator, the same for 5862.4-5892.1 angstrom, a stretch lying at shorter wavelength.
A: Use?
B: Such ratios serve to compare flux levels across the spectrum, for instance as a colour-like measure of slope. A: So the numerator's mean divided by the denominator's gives 0.97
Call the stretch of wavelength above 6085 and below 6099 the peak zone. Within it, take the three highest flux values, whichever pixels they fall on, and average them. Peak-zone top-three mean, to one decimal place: 27.2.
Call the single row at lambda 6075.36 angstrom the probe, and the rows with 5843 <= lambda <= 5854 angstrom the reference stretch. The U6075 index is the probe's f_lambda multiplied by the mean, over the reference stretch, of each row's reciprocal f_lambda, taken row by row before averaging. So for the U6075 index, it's 0.97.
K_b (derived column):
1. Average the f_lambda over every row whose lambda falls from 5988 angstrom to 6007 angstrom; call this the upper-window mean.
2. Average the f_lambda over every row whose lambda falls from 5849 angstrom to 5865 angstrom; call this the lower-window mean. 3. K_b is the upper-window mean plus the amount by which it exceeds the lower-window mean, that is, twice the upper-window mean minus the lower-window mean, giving 26.9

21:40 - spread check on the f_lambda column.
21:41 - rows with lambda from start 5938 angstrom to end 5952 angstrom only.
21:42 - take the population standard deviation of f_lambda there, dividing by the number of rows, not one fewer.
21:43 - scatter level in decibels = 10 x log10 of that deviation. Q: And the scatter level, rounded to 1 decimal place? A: -2.5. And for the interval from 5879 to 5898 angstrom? 5.5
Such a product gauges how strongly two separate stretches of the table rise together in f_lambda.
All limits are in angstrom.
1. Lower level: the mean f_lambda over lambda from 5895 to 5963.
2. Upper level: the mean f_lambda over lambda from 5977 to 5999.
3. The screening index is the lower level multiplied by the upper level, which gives 727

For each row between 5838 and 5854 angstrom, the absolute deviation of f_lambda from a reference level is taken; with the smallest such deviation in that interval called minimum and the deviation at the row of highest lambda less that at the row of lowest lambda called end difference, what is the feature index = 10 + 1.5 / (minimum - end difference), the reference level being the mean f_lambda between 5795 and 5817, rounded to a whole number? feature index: 7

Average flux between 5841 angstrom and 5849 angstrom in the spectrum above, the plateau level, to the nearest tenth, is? 27.5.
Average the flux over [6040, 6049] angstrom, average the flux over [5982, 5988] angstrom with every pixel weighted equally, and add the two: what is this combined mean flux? 54.3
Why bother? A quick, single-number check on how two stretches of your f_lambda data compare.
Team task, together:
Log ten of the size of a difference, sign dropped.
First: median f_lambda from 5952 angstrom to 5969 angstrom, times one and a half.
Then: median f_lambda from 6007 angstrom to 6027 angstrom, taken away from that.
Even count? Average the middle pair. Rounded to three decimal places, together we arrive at 1.191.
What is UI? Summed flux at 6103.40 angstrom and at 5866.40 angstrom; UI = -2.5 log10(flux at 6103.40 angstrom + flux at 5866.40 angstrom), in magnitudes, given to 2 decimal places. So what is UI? -4.29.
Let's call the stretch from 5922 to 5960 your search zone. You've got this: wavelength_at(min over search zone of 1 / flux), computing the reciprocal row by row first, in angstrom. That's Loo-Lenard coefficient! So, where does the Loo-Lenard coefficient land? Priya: 5958.98 angstrom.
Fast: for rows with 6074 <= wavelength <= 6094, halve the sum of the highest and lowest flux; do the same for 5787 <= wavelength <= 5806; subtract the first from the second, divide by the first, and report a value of 0.024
